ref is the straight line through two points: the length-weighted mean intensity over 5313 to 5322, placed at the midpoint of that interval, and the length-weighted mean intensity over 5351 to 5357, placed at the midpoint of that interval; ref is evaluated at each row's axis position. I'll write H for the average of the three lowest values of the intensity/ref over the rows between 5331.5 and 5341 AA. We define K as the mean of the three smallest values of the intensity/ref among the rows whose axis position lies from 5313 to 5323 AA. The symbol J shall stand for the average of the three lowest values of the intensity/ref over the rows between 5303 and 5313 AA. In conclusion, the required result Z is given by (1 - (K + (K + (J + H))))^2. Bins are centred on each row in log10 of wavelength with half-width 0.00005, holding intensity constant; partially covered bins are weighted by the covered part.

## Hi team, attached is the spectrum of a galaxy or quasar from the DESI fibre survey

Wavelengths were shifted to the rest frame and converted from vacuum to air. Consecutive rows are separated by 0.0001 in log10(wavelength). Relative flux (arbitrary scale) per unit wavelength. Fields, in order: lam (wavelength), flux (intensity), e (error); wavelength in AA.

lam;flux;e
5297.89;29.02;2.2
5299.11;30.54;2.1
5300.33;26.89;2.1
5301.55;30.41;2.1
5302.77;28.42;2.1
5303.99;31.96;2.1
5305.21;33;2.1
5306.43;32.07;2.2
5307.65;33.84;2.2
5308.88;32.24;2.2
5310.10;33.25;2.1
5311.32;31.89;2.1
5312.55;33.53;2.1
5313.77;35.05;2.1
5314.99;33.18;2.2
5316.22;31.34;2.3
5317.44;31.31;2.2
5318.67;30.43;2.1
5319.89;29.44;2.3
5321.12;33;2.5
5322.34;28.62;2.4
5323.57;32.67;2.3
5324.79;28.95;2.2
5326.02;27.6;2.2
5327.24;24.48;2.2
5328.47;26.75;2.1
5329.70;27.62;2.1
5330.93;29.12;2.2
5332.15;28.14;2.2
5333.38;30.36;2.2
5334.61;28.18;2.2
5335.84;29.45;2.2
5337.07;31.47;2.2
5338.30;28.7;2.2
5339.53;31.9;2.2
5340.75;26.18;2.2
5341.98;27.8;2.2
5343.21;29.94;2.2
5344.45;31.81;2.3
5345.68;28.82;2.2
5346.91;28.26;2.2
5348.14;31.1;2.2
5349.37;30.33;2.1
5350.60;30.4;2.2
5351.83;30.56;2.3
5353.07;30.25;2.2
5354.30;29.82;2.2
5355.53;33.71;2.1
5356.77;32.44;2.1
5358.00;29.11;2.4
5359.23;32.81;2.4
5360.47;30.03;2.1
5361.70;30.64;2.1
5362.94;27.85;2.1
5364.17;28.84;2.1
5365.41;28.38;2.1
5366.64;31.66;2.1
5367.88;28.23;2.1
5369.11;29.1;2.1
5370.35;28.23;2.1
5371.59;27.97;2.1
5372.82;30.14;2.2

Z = 7.39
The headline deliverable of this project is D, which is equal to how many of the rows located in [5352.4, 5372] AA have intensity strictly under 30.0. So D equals 9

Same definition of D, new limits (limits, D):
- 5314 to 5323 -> 2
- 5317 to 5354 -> 17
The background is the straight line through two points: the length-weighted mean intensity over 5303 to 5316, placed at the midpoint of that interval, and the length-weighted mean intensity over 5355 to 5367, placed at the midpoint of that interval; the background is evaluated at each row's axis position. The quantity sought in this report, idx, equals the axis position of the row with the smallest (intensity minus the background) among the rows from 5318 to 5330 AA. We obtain 5327.24 AA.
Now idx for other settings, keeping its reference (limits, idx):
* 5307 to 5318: 5316.22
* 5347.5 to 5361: 5358.00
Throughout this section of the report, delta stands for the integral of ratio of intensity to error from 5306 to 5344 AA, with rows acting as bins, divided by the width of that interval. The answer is 13.8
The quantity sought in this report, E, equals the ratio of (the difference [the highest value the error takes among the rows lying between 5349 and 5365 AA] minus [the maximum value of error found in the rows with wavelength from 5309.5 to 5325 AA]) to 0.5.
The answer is -0.20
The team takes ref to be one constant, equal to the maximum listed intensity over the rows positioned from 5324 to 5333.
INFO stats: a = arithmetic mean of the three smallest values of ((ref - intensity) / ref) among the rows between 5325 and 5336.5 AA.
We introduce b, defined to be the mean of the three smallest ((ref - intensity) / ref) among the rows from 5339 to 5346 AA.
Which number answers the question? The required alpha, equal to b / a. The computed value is 4.0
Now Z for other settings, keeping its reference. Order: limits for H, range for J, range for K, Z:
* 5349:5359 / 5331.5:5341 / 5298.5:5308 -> 6.75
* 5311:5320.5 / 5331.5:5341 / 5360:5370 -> 6.97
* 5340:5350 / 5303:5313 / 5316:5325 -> 7.24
